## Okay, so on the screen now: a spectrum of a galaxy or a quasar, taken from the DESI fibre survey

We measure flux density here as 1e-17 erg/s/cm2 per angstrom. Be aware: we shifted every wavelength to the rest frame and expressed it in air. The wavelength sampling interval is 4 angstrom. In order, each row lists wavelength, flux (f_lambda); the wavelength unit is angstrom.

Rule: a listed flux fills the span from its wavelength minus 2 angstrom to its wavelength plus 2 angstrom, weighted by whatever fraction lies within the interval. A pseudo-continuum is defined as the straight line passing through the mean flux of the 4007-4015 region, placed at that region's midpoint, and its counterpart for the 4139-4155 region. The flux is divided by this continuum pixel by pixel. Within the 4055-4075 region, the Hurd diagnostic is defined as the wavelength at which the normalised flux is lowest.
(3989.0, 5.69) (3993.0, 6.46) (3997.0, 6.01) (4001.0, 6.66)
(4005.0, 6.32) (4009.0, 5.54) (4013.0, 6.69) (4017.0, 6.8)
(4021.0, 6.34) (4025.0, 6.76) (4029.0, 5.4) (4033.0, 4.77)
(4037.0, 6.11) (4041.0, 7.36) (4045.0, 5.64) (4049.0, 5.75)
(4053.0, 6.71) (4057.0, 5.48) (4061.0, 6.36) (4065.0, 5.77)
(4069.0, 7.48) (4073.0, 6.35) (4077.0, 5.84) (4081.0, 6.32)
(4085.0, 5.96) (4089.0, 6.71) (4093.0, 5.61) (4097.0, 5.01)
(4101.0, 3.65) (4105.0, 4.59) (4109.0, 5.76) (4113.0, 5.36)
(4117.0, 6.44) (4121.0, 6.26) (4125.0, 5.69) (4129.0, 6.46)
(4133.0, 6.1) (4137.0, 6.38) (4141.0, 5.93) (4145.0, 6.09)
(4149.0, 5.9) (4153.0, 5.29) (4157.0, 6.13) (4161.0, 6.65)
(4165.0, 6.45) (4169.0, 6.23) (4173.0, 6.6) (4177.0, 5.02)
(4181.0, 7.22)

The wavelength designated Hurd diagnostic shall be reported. 4057.0 angstrom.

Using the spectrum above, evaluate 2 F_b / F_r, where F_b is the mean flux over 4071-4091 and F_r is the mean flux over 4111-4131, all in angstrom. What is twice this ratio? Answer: 2.06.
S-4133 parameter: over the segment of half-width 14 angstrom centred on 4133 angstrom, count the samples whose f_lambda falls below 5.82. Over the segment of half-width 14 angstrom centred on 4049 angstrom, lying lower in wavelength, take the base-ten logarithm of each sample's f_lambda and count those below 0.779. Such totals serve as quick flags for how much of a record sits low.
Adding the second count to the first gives 4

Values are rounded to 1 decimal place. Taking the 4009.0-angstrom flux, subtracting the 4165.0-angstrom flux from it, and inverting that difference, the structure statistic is -1.1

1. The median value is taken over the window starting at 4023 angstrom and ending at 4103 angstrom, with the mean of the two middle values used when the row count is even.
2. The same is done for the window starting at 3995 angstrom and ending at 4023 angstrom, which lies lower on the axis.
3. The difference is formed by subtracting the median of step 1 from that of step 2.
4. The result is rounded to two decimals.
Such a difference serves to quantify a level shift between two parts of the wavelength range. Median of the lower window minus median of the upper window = 0.44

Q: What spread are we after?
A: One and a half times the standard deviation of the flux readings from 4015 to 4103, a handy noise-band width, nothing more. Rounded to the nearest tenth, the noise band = 1.3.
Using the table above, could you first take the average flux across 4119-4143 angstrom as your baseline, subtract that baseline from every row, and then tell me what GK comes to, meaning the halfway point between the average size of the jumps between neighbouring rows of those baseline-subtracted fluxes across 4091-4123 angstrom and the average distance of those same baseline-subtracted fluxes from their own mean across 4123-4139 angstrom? 0.54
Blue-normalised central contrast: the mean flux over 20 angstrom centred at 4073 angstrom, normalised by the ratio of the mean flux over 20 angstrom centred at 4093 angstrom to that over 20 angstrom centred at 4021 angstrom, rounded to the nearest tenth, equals 7.5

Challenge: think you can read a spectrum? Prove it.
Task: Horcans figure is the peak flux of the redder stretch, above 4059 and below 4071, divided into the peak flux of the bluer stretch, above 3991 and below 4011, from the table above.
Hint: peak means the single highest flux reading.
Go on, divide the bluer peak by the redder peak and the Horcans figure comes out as 0.89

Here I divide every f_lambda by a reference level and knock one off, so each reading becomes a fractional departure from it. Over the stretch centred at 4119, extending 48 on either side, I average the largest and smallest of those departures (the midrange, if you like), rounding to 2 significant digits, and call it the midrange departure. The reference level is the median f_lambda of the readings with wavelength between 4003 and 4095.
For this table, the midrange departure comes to -0.18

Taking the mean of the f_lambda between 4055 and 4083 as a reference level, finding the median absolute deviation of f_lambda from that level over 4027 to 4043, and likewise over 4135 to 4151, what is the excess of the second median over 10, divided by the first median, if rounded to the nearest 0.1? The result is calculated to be -10.0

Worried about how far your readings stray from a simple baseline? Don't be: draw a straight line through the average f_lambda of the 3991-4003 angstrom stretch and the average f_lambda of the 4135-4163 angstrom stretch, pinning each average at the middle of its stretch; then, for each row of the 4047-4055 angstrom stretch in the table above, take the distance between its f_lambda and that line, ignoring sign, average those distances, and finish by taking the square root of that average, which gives 0.70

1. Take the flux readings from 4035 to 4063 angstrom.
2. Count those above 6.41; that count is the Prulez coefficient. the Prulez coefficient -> 2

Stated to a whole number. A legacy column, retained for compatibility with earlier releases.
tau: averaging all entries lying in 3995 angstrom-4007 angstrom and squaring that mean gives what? 40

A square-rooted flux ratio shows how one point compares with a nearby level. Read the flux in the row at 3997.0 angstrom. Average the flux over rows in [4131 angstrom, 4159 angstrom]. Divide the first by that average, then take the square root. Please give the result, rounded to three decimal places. 1.003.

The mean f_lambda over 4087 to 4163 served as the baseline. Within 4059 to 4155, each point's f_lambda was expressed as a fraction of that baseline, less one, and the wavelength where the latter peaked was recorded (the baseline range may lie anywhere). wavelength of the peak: 4069.0 angstrom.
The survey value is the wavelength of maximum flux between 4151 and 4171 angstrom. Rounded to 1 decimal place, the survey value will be 4161.0 angstrom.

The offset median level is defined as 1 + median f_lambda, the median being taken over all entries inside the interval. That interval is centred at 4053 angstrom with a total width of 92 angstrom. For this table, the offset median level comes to 7.11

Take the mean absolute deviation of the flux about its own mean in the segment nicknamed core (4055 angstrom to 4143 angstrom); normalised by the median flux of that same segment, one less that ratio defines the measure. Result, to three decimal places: 0.907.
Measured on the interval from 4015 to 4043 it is 0.893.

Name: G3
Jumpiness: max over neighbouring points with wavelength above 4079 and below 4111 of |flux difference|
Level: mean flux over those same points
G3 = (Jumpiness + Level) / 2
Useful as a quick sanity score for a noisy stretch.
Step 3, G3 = 3.41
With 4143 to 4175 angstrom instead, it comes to 3.50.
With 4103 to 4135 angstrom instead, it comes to 3.50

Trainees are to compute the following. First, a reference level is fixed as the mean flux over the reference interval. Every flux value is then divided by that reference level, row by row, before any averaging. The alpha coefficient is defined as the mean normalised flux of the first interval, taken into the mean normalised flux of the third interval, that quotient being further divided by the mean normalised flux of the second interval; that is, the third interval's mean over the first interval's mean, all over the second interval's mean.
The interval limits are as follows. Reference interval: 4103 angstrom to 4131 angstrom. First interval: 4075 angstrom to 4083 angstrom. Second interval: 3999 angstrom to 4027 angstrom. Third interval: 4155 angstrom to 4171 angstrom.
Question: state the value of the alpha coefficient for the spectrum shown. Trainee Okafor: 0.94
